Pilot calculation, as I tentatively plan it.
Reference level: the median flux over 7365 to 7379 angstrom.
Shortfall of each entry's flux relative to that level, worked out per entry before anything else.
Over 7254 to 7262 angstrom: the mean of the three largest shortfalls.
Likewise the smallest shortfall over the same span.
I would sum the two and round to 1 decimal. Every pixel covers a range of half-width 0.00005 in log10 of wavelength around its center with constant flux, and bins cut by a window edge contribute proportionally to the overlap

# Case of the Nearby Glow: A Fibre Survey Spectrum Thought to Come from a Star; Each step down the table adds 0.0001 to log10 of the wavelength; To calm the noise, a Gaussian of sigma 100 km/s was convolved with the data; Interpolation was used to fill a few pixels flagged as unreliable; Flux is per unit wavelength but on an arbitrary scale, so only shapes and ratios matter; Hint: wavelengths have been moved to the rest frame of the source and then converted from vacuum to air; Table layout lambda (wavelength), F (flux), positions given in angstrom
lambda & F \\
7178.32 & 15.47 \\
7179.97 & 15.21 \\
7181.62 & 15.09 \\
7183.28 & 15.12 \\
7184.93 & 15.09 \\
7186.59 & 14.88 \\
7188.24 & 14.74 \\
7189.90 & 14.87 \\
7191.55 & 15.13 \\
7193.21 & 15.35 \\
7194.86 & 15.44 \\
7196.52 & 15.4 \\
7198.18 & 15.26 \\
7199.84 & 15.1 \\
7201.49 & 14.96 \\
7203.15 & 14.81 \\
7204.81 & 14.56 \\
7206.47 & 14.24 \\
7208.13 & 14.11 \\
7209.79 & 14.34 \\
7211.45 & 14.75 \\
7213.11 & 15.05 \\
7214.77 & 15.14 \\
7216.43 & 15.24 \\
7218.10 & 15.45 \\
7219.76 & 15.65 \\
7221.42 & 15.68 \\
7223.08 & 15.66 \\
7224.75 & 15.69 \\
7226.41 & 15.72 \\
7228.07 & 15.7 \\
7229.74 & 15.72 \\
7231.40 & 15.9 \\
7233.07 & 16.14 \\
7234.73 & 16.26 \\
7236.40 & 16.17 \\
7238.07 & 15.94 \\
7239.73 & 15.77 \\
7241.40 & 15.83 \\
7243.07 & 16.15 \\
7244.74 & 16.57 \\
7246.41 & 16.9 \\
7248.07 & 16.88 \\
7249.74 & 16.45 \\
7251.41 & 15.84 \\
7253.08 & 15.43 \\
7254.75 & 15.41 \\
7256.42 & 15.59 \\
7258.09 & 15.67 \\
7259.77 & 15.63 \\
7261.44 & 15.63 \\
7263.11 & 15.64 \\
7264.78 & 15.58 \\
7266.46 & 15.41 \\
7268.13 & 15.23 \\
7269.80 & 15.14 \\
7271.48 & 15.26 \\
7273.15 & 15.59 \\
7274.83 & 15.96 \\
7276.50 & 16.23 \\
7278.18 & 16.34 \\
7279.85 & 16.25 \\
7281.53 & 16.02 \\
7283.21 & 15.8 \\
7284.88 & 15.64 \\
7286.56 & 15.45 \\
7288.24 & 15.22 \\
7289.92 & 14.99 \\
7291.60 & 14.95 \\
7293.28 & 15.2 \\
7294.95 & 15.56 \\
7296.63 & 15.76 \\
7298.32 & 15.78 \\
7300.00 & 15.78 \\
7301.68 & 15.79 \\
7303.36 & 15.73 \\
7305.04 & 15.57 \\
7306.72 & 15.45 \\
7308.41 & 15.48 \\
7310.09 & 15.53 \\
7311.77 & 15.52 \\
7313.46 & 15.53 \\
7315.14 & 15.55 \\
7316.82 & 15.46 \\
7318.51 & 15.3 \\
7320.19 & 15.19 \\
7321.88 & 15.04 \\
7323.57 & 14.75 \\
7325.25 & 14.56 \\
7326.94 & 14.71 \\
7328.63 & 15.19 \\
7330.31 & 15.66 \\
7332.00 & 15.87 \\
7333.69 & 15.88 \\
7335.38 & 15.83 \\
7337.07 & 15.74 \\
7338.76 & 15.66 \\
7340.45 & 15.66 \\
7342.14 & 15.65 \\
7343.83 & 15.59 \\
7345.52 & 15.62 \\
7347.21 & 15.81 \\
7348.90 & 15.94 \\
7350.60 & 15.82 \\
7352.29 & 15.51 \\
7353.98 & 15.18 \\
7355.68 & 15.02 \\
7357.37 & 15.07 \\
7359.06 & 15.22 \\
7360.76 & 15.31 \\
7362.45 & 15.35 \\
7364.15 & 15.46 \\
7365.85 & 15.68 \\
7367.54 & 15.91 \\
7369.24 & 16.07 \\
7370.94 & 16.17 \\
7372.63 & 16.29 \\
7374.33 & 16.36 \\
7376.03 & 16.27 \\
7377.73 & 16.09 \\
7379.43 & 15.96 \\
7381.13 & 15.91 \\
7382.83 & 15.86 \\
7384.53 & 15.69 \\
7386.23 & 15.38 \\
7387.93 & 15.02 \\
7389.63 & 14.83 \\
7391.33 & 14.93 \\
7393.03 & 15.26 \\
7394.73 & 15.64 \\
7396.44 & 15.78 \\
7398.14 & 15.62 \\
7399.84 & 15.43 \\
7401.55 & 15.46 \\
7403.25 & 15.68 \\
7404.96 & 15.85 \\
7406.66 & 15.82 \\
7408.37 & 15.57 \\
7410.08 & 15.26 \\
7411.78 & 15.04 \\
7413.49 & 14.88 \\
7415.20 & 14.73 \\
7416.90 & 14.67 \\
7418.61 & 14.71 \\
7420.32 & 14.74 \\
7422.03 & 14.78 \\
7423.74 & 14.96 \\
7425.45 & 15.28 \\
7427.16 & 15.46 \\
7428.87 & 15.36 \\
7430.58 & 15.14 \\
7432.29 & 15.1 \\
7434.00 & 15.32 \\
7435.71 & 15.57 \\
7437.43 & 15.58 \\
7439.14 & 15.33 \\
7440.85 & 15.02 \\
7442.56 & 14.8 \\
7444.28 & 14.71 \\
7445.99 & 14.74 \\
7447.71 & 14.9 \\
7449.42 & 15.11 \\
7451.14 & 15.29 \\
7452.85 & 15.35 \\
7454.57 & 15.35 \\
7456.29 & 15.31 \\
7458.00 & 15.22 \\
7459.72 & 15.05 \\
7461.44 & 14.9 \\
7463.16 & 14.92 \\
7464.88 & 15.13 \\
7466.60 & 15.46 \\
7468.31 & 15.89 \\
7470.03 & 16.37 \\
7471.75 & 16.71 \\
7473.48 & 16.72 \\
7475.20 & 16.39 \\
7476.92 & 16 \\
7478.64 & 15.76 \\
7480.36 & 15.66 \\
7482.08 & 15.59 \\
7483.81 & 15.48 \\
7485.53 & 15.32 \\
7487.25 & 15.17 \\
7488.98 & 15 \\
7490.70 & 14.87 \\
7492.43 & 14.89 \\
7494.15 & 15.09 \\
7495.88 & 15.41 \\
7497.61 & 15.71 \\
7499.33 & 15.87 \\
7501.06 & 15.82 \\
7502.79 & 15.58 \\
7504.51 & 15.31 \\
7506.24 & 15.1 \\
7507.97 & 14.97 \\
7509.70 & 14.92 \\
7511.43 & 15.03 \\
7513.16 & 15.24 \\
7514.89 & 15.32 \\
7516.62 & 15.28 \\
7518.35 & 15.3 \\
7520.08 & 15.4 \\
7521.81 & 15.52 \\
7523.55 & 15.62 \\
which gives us 1.0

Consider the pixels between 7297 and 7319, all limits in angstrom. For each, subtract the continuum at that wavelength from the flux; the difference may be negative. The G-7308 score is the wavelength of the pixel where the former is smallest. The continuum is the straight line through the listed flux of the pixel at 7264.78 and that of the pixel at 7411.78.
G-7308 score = 7318.51 angstrom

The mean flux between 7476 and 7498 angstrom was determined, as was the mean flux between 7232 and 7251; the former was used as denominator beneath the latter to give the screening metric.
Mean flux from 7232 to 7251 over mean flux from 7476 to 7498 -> 1.06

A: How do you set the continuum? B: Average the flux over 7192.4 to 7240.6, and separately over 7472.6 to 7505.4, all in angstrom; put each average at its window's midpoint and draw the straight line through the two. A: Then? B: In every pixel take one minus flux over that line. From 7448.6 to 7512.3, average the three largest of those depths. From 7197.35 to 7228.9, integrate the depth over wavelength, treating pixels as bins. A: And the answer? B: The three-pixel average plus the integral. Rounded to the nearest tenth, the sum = 0.5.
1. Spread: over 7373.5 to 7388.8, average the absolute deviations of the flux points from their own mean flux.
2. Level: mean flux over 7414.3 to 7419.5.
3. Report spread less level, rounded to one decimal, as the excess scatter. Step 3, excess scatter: -14.4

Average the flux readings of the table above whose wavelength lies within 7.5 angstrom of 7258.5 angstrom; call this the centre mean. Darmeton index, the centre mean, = 15.6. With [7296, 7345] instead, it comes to 15.5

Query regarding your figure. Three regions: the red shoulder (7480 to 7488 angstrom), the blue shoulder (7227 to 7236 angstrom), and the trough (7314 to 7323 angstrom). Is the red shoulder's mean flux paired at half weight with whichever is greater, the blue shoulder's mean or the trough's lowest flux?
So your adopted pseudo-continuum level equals 15.7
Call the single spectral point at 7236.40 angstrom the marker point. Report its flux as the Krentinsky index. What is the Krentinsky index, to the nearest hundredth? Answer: 16.17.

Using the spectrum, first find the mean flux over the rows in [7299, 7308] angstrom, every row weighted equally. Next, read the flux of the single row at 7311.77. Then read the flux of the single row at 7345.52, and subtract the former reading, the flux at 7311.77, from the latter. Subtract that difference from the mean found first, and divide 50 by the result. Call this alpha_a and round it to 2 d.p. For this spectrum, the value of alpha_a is 3.21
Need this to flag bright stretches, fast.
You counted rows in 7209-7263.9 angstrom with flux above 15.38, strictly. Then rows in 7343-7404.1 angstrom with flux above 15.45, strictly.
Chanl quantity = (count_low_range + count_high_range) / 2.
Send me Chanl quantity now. 26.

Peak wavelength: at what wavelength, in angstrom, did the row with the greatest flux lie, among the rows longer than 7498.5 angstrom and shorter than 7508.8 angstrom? 7499.33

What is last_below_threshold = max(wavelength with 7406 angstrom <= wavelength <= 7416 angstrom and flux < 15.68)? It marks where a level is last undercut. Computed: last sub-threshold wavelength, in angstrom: 7415.20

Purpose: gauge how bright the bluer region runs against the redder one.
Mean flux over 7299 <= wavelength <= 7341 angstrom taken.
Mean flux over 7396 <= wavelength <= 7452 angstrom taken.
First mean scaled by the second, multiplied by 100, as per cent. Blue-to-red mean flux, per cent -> 102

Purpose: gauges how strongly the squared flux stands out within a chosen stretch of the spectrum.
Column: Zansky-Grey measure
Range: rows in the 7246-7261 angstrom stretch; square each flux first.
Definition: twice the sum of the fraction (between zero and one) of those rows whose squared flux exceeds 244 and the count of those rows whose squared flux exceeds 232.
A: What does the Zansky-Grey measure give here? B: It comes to 19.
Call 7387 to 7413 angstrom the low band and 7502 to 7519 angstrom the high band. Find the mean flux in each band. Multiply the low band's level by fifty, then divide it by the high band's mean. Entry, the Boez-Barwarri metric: 50.7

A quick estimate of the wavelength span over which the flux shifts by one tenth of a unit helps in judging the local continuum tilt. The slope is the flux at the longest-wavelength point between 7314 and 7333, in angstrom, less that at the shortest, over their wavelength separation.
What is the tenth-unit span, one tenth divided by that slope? 5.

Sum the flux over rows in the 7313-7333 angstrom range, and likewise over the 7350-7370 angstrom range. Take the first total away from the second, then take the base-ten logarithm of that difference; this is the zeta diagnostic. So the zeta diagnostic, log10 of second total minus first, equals 0.45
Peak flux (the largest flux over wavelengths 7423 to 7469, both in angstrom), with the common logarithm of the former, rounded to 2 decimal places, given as 1.20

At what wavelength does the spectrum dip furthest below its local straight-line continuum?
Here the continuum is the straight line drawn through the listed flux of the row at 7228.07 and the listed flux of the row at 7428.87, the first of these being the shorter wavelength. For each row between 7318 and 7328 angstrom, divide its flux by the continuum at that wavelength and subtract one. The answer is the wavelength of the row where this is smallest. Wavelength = 7325.25 angstrom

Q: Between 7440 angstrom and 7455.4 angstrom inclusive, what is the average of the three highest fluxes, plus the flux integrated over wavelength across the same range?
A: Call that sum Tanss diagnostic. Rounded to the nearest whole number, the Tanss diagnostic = 247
